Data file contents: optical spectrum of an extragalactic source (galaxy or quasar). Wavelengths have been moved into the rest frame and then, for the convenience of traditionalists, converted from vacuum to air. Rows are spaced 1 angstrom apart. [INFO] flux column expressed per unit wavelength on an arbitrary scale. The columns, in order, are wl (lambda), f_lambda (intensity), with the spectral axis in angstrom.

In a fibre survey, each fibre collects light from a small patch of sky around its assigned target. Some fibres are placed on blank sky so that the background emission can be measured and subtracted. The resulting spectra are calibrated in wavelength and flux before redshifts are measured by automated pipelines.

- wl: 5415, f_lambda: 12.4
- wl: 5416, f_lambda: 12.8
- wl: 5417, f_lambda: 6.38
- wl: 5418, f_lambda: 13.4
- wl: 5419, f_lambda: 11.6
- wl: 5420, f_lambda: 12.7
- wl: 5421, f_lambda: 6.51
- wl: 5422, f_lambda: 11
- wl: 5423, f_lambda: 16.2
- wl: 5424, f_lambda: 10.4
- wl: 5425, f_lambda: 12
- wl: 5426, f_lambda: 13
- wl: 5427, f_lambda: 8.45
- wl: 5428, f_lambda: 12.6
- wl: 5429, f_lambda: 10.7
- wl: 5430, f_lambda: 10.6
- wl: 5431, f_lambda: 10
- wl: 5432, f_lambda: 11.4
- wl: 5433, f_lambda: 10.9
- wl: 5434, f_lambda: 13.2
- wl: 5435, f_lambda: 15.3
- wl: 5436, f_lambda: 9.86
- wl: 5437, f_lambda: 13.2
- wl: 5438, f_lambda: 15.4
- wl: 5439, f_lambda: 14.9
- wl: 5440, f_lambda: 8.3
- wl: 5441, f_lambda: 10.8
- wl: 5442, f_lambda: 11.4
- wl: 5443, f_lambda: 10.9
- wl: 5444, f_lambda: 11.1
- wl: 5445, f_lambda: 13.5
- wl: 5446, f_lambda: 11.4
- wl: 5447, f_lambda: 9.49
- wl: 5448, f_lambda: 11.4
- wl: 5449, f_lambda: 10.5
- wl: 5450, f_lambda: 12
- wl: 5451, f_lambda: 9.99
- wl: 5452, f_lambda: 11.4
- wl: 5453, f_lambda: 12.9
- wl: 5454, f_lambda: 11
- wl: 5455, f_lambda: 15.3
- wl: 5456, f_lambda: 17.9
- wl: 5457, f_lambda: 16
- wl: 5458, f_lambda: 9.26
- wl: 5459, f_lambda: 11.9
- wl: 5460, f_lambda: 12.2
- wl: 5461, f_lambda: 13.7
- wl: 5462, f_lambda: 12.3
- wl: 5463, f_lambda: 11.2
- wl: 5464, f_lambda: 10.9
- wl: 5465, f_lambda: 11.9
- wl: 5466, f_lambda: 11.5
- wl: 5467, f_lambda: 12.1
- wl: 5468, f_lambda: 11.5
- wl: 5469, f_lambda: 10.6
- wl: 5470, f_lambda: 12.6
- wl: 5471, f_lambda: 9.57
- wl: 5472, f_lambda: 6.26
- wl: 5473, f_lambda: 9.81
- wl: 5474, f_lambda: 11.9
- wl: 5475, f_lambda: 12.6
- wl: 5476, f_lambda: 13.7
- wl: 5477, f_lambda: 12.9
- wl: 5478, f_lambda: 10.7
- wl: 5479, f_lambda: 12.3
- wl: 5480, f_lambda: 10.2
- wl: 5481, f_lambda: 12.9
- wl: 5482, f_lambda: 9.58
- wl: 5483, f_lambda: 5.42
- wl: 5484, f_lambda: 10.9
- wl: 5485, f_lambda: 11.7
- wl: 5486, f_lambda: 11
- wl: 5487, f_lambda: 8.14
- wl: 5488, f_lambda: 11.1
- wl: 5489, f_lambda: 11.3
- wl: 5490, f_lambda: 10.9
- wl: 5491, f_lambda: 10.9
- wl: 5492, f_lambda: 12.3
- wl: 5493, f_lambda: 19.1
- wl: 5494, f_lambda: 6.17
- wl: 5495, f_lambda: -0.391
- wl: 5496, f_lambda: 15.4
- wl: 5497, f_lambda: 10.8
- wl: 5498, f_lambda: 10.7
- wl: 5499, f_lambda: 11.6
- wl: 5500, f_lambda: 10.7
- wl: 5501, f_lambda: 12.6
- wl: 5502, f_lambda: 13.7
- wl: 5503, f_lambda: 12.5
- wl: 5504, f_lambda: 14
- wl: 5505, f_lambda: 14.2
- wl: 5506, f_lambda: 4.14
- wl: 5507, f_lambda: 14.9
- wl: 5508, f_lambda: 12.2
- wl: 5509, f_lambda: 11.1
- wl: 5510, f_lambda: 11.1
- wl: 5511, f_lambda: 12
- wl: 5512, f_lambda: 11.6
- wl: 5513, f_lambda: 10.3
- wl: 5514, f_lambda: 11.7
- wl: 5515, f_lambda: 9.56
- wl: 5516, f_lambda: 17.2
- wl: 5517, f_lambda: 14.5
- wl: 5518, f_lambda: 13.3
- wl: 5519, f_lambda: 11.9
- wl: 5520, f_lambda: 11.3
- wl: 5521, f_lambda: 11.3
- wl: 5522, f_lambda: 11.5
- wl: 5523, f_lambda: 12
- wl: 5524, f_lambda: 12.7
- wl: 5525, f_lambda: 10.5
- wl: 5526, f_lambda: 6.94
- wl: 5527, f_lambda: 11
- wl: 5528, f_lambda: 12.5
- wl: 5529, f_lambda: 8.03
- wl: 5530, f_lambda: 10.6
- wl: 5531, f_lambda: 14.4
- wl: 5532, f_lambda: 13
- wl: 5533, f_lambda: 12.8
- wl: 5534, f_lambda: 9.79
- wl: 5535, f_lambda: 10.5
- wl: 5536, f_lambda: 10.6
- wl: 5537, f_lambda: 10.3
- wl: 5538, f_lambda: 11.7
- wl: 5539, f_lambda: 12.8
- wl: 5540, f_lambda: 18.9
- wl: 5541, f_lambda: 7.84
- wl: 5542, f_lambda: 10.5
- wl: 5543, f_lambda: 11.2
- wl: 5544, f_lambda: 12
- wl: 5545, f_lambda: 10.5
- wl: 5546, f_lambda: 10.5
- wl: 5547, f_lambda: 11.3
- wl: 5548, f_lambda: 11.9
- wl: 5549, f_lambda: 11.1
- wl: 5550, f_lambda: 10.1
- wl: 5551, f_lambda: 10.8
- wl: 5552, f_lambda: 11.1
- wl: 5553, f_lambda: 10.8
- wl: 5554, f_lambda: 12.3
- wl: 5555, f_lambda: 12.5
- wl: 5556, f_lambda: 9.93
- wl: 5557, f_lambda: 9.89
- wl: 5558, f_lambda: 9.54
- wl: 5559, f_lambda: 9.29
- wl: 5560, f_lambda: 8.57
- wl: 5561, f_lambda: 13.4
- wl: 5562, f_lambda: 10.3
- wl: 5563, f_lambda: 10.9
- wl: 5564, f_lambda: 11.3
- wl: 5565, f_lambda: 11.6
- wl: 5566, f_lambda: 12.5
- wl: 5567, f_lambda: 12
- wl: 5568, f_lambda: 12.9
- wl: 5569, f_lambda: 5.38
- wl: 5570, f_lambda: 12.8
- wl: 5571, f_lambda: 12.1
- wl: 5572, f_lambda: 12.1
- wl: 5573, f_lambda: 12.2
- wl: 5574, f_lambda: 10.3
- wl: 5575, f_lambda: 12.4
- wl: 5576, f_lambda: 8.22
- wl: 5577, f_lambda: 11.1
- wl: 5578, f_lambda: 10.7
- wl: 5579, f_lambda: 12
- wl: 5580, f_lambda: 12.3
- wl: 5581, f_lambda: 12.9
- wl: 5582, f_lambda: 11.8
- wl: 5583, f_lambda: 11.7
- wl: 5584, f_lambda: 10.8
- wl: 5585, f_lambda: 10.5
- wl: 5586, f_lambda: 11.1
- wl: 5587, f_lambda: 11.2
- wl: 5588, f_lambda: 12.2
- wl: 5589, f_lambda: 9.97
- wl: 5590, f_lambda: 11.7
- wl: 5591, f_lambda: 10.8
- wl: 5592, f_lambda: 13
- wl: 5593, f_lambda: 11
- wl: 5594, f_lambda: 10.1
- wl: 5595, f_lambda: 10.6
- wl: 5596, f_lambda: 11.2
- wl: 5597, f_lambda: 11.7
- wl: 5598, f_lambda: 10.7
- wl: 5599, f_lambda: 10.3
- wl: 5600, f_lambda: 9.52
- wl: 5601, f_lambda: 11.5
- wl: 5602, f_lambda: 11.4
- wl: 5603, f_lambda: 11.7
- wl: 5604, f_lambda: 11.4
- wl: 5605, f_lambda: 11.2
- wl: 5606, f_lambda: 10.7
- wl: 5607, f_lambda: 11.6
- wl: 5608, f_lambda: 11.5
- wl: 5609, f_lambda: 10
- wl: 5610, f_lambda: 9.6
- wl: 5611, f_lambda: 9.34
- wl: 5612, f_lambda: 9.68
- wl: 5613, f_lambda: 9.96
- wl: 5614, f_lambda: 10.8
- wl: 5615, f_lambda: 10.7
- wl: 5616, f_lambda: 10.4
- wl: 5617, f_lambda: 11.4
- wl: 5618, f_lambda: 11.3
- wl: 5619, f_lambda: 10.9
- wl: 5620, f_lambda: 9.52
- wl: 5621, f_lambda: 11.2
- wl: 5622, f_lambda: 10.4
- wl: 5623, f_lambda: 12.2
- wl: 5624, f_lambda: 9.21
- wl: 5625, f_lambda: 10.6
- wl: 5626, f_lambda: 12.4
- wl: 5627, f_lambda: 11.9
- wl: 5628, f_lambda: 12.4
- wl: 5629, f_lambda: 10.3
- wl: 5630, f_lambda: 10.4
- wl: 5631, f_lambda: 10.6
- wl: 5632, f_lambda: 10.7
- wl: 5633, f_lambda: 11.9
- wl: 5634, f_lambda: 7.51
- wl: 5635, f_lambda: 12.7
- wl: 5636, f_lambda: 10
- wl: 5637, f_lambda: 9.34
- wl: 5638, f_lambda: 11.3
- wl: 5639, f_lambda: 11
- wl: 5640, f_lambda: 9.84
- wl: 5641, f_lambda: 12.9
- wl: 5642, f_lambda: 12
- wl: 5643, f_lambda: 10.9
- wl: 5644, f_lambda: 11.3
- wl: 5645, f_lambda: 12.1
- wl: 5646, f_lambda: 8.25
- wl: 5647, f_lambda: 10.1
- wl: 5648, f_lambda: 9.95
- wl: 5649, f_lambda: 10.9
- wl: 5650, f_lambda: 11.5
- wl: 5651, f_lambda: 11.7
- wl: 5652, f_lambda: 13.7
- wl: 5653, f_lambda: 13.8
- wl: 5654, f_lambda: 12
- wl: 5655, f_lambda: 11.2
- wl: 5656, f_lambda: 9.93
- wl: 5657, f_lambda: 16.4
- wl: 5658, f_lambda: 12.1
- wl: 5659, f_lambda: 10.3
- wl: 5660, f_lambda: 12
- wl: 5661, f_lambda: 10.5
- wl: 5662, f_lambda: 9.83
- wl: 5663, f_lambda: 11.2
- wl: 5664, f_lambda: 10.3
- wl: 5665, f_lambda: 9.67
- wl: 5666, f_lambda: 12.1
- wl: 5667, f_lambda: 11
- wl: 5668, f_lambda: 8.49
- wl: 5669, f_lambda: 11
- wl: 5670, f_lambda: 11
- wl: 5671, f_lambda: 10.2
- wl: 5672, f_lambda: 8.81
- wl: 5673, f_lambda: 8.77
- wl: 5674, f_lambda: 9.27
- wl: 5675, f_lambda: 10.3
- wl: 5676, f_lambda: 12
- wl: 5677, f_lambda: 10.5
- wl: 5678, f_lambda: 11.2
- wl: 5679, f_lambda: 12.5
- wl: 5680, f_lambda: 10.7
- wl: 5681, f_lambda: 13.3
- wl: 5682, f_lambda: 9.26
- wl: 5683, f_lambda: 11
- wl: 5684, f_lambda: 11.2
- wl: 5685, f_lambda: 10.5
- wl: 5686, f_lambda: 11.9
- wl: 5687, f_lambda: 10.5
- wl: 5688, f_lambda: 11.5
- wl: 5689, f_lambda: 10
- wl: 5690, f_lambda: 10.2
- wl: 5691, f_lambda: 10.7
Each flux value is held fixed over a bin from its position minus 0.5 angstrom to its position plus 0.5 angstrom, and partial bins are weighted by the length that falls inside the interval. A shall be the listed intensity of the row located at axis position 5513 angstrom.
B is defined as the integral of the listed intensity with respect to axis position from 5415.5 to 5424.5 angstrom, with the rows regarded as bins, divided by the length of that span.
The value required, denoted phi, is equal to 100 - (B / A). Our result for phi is 98.91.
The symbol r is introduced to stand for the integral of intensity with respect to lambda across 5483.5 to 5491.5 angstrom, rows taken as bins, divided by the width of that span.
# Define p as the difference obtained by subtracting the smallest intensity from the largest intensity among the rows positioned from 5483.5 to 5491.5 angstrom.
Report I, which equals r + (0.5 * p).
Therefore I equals 12.5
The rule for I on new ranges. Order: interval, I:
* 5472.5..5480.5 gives 13.7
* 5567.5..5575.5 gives 15.0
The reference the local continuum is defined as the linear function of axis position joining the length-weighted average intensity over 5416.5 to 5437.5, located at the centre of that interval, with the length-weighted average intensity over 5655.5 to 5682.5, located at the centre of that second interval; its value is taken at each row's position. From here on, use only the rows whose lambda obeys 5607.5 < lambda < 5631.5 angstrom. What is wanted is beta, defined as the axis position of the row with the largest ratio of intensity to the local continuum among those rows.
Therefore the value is 5628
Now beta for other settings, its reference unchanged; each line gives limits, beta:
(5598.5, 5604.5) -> 5603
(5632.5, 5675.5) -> 5657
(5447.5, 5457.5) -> 5456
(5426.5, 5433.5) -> 5428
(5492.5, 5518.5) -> 5493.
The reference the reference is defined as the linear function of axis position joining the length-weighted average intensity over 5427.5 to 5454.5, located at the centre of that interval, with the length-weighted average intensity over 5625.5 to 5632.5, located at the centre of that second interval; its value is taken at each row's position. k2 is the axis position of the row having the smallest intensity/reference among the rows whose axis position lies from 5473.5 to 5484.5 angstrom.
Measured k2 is 5483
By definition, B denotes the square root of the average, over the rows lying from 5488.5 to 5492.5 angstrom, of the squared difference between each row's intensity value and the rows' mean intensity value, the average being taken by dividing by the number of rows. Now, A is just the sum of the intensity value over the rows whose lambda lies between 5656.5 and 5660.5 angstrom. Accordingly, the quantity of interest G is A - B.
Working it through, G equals 50.2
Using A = 50.8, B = 0.6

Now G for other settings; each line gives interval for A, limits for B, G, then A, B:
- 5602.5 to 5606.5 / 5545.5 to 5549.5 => 44.5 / 45.0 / 0.5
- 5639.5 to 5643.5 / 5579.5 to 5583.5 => 45.2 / 45.6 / 0.5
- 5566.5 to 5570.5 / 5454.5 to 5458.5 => 39.8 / 43.1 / 3.2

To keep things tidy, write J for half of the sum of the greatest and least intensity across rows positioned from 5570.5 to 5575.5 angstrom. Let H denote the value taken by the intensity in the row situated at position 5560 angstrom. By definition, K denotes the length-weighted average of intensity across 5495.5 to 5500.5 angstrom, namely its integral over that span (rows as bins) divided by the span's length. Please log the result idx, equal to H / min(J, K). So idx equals 0.76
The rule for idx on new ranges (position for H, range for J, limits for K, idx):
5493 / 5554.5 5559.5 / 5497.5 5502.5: 1.75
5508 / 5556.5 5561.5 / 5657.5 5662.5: 1.11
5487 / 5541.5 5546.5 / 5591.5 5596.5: 0.73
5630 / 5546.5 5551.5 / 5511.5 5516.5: 0.95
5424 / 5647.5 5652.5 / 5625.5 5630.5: 0.91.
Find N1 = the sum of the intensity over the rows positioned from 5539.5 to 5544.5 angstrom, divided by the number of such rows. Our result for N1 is 12.09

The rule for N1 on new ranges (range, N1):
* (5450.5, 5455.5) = 12.12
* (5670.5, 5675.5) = 9.47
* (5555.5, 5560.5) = 9.44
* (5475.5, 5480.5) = 11.96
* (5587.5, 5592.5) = 11.53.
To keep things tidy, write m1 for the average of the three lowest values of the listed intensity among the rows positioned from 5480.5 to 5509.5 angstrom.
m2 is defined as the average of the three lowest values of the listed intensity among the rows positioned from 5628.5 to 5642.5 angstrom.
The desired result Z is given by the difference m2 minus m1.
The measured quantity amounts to 5.8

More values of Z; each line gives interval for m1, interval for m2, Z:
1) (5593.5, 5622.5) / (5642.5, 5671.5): -0.7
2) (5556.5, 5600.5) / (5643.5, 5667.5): 1.9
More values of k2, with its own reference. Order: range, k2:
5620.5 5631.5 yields 5624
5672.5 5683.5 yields 5673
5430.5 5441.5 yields 5440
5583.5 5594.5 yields 5589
